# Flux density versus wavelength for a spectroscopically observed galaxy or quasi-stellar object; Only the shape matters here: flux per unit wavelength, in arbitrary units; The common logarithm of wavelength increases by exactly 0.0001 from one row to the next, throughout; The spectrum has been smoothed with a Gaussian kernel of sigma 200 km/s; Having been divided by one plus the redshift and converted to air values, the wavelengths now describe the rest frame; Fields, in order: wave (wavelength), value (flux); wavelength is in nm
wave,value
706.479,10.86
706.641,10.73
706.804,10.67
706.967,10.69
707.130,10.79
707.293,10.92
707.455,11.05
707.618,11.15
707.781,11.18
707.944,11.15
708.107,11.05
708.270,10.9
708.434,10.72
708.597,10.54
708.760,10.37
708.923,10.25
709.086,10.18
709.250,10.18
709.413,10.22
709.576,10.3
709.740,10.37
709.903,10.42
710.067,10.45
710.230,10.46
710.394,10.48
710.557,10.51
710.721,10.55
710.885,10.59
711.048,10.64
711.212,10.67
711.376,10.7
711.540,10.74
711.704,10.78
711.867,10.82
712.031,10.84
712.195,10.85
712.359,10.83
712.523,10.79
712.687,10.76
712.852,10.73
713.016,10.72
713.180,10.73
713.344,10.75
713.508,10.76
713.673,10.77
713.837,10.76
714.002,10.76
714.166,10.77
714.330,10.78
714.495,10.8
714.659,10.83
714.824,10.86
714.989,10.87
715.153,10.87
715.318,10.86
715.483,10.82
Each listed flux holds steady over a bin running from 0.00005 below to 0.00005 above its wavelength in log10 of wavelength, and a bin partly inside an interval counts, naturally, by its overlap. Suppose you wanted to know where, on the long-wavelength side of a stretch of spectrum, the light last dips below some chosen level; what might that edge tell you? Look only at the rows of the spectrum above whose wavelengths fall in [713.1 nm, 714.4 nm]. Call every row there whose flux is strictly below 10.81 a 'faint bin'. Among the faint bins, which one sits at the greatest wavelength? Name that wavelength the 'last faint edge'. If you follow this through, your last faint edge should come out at 714.330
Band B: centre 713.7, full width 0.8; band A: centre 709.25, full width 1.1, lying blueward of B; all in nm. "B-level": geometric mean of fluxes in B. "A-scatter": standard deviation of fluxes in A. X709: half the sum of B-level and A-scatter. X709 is 5.42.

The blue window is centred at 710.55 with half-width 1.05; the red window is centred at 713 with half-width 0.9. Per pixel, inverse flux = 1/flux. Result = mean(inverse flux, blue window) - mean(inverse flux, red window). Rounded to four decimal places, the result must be 0.0021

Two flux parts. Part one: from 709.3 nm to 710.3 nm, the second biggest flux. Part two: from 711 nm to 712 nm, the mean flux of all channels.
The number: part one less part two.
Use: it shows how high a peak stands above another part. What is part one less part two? -0.3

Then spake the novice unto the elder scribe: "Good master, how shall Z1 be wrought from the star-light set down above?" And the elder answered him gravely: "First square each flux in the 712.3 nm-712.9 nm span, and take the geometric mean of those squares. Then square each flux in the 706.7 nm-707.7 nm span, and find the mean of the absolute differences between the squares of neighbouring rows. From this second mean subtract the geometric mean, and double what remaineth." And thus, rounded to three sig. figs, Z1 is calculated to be -228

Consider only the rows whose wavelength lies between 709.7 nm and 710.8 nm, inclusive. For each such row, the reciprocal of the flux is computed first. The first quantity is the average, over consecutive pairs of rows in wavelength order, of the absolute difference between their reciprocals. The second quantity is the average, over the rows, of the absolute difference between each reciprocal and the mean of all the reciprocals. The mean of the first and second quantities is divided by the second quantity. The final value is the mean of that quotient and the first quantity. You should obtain 0.42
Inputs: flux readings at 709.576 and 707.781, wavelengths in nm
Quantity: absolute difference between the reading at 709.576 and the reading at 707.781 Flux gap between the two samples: 0.88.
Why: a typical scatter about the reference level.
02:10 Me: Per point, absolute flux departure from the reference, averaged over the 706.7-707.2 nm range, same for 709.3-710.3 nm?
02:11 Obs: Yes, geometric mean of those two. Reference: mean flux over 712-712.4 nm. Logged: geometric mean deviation 0.24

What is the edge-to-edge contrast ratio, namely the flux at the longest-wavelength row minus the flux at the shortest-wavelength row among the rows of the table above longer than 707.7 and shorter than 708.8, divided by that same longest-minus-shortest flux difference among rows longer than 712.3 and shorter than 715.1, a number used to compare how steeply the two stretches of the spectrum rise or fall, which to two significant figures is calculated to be -20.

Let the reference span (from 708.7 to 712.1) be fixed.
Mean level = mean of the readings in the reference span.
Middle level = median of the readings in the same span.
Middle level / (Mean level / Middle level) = 10.5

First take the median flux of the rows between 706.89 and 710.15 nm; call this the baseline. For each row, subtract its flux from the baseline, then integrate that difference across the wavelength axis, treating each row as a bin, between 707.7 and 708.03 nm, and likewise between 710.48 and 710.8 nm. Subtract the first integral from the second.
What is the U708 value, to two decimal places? 0.21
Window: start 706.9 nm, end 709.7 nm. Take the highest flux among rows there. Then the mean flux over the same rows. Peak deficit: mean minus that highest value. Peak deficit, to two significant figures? -0.50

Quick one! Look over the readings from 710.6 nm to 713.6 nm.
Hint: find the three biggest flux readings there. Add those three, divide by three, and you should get 10.8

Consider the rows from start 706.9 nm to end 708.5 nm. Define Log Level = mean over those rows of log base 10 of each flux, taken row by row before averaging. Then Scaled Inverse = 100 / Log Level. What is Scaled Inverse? 96.2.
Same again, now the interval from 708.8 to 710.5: 98.6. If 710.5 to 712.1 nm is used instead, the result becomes 97.2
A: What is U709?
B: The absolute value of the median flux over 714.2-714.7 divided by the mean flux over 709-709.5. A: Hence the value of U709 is 1.06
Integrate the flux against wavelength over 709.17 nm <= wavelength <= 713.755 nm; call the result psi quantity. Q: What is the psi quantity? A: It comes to 49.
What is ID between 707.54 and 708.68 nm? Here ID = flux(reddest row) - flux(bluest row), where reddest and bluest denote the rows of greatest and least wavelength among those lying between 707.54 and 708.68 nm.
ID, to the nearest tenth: -0.6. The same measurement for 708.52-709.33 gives -0.4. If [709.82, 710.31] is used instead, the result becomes 0.0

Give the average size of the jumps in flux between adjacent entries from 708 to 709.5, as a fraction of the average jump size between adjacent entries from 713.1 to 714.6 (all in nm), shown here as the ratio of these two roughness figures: 10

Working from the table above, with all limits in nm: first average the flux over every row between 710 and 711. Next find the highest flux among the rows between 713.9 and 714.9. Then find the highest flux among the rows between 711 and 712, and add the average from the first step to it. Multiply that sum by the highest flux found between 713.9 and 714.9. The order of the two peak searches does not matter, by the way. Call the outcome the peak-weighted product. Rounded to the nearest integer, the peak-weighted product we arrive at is 232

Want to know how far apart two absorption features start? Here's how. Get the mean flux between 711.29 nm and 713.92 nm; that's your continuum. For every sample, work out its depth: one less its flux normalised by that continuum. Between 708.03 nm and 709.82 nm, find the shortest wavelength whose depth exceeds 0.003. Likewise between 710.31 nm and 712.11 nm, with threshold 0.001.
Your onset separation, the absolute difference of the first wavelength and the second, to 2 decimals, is 1.96 nm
